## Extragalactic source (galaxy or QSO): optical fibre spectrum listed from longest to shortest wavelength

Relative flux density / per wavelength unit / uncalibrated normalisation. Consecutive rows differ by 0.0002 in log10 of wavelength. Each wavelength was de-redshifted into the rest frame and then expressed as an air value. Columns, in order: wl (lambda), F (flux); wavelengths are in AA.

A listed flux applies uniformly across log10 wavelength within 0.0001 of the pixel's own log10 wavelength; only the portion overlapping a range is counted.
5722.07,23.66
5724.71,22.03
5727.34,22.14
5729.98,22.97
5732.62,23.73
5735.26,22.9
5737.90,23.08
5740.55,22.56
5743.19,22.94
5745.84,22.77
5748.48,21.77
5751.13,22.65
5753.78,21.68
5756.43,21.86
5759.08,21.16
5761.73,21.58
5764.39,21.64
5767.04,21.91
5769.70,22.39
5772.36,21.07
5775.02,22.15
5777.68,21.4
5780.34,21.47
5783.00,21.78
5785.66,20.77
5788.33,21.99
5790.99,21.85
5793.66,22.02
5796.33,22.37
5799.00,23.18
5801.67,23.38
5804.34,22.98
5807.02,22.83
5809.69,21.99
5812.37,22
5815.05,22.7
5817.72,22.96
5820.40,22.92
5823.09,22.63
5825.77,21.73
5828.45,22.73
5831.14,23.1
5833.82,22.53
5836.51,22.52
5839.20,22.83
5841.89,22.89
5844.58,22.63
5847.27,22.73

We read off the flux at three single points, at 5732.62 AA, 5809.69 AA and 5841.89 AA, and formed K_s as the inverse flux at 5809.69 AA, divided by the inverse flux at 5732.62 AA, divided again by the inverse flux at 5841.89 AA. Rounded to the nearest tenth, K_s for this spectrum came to 24.7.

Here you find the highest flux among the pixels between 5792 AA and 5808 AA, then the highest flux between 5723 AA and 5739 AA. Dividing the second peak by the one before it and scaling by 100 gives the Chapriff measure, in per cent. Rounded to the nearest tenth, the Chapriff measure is 101.5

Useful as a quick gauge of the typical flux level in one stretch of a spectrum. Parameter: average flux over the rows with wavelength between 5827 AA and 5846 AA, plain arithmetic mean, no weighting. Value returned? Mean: 22.7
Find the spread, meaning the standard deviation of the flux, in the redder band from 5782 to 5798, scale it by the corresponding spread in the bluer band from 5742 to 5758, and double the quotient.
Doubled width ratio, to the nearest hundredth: 1.91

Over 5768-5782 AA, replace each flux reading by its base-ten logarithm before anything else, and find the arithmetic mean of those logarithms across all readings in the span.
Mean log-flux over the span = 1.34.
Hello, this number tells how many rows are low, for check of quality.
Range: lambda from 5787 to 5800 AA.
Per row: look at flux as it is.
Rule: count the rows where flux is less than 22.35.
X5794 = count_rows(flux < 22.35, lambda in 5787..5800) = 3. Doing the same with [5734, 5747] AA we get 0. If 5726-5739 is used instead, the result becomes 1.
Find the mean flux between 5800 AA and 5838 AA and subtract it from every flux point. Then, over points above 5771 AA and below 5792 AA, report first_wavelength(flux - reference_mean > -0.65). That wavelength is 5775.02 AA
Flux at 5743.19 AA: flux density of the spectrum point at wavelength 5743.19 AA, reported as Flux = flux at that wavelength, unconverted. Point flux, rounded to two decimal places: 22.94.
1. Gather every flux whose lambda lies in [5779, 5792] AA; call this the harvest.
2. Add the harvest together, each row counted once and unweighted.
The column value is 108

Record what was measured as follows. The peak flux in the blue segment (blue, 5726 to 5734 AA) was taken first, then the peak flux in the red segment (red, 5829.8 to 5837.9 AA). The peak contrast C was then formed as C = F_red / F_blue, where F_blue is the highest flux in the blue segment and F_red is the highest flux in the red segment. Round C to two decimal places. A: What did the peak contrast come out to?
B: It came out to 0.97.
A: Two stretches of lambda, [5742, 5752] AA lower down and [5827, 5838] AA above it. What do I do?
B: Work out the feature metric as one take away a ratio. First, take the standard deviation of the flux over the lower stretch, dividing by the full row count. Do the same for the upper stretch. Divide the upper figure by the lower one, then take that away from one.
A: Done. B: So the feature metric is 0.48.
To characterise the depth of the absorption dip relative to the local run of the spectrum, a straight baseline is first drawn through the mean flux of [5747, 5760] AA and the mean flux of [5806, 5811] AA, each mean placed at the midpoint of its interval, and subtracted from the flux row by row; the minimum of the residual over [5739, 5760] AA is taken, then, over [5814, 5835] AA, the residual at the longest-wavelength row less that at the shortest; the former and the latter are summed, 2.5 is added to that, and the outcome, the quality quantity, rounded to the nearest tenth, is 1.4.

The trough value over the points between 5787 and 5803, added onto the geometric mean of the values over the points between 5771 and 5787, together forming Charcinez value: 43.3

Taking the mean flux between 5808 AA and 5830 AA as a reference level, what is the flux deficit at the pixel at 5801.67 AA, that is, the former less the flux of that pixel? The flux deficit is -0.9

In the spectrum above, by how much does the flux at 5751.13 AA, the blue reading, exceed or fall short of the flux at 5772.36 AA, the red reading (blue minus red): 1.6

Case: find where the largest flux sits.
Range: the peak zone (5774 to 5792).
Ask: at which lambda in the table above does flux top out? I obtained 5775.02 AA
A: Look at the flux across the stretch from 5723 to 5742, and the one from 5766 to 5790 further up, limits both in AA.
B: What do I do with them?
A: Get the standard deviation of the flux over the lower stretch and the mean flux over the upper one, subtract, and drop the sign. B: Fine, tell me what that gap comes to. 21.1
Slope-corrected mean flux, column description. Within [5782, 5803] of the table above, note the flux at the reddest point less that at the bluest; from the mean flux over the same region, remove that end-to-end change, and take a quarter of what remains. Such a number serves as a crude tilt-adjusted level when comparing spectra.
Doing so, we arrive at 5.14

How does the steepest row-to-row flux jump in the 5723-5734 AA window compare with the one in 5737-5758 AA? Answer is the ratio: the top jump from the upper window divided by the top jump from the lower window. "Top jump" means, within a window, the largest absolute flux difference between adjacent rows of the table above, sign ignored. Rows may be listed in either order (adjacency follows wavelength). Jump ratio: 1.2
